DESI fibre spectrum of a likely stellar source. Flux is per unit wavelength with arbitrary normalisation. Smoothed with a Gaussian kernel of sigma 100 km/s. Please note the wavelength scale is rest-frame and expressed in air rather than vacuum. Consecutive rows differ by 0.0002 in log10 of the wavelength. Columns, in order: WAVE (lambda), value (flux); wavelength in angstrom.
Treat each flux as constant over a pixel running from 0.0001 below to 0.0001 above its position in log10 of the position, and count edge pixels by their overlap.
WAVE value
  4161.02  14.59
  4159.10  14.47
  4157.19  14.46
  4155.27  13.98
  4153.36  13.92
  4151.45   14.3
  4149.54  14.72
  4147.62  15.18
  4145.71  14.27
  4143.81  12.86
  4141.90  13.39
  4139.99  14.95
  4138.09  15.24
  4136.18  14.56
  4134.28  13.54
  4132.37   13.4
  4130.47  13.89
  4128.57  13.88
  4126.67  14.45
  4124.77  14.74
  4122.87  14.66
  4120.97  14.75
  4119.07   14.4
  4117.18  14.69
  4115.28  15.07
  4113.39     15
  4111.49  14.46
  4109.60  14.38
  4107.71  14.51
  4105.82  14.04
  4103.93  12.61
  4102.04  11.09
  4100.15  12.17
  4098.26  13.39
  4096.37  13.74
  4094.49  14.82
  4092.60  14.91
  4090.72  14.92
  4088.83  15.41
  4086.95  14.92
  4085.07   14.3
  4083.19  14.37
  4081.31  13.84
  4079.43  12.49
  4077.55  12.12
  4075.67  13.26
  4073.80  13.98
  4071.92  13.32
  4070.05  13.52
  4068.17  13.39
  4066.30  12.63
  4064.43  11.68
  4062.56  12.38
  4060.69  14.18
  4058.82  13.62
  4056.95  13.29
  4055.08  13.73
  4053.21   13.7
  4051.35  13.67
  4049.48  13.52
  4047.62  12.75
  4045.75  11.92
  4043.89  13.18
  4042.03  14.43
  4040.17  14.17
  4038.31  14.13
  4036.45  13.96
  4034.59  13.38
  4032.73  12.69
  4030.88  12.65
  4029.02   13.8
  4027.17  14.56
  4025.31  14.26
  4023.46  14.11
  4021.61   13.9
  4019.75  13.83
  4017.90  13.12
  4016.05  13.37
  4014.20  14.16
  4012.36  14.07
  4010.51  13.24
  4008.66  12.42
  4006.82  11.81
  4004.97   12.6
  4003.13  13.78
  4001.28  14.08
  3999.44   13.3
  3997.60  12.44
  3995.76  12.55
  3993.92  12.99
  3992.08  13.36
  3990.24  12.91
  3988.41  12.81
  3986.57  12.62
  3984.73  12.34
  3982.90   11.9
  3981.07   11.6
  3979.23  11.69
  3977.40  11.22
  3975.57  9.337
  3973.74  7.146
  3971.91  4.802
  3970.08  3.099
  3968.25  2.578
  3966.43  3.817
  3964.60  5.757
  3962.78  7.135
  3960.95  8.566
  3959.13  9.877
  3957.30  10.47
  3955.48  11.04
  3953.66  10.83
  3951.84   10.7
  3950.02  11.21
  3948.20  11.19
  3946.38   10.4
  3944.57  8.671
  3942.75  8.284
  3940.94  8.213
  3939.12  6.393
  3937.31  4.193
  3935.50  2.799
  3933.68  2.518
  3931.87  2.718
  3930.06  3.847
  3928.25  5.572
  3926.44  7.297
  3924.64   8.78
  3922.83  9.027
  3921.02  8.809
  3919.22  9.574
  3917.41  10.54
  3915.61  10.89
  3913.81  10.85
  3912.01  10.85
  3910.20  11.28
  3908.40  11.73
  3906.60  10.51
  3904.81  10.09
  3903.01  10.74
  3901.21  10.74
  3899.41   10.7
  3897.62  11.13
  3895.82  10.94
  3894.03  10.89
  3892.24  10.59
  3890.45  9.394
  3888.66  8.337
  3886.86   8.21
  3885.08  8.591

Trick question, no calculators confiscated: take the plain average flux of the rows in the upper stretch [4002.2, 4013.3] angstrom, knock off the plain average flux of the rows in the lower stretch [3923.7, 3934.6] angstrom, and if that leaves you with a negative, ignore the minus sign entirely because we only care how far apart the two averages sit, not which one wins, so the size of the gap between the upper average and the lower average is 8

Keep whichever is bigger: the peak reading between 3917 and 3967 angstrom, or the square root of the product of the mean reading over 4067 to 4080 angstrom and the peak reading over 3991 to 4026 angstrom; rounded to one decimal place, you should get 13.7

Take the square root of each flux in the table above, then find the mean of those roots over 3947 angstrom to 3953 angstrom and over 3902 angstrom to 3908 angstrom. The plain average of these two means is 3.28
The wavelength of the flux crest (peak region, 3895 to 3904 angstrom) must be 3897.62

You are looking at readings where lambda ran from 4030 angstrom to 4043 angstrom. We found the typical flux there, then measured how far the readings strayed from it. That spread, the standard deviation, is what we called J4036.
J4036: 0.7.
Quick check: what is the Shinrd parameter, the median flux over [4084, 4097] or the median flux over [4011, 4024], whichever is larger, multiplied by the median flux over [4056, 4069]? 198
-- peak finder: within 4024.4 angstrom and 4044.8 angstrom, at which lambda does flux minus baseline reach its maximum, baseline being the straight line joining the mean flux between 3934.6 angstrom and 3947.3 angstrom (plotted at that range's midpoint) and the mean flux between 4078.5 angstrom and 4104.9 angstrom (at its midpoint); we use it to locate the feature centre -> 4027.17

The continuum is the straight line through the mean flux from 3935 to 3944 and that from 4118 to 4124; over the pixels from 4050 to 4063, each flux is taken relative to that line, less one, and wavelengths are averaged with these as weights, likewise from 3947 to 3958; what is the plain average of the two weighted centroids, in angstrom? 4004.3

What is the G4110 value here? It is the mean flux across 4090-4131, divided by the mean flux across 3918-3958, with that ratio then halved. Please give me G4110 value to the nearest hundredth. 0.90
